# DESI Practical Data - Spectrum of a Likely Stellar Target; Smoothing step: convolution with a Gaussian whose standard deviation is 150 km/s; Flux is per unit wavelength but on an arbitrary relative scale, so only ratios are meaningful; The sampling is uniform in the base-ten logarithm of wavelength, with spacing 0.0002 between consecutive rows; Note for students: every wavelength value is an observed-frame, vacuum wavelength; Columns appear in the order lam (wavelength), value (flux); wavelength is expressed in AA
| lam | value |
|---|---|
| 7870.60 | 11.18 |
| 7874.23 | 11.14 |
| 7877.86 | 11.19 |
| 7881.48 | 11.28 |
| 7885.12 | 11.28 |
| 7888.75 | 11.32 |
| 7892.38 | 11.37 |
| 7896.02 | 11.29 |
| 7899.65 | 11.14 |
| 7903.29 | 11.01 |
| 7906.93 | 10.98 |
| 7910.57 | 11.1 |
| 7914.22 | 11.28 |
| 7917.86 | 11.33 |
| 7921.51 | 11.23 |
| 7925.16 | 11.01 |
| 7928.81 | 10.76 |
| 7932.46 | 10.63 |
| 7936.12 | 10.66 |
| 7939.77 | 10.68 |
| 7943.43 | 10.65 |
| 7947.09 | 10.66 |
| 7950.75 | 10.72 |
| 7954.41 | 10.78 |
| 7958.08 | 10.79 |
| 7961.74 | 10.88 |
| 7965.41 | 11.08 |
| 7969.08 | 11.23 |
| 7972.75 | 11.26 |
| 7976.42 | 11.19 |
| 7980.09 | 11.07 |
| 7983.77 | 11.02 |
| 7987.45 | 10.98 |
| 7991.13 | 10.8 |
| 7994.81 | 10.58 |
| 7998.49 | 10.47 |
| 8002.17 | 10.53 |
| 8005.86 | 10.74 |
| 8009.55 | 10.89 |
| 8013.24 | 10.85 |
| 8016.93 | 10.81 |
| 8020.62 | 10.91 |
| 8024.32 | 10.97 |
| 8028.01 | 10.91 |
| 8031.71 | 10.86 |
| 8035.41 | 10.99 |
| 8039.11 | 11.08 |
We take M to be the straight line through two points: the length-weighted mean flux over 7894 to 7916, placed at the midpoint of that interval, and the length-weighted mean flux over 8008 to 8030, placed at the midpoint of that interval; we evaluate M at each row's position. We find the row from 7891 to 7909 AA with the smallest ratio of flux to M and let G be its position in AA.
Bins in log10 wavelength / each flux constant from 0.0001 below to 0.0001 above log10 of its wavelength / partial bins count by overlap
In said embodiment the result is 7906.93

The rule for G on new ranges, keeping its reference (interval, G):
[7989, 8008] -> 7998.49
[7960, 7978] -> 7961.74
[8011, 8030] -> 8016.93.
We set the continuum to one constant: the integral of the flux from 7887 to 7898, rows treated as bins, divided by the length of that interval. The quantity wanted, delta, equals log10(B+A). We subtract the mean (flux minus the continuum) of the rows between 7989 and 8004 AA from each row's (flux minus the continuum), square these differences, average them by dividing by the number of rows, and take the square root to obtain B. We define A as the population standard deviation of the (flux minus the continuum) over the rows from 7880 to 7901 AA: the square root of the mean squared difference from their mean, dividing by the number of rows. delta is -0.71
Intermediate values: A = 0.07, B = 0.125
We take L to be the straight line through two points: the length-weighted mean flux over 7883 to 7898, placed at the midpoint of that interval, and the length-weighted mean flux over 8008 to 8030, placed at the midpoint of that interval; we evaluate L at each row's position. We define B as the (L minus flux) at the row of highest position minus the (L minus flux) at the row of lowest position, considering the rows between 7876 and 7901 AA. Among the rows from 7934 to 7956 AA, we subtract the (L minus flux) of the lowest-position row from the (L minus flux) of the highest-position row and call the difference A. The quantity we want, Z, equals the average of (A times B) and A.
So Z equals -0.09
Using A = -0.18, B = -0.02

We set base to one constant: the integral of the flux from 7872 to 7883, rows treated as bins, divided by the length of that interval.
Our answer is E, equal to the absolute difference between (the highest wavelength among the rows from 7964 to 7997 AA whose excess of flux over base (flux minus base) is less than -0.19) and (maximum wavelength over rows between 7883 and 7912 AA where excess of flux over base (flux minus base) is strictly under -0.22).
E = 87.9 AA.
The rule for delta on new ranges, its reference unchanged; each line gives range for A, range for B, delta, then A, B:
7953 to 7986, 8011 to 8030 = -0.64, 0.17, 0.055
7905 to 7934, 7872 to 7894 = -0.51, 0.23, 0.077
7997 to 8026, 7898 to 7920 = -0.52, 0.17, 0.129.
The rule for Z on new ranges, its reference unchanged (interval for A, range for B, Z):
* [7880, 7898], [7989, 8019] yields -0.03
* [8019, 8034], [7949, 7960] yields 0.01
